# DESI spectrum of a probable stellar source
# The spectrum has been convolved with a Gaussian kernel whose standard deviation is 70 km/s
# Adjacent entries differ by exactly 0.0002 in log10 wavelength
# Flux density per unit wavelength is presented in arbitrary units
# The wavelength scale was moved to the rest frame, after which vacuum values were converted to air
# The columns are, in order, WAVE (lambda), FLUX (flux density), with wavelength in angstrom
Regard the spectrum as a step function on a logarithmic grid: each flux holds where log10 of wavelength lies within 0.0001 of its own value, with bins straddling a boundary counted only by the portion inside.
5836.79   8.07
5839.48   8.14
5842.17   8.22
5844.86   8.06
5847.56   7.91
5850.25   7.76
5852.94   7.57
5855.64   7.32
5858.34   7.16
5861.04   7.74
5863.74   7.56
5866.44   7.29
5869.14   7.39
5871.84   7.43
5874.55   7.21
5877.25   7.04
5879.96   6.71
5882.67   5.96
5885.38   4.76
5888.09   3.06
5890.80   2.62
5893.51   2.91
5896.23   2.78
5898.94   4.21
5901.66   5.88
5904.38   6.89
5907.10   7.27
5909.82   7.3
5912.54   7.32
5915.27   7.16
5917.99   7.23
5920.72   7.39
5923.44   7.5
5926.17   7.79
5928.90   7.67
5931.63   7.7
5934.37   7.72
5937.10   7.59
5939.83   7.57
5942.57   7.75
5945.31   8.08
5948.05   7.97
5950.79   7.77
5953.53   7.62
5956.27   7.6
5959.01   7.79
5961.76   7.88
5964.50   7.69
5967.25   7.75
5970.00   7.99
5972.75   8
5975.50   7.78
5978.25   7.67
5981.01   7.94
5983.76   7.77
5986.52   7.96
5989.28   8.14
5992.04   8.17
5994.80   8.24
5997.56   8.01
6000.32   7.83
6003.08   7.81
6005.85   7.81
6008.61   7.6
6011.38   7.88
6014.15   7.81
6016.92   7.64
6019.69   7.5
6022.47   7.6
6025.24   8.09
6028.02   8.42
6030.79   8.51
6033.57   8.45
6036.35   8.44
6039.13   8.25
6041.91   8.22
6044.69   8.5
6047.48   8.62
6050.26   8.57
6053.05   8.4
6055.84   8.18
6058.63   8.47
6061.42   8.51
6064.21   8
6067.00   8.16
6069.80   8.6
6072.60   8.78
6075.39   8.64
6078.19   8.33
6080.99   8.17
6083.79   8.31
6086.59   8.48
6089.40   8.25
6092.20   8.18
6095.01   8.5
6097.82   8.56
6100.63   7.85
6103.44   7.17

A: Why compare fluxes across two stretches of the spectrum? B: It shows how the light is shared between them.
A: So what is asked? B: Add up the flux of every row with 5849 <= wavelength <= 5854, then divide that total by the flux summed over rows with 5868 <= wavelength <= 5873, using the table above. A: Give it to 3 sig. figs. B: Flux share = 1.03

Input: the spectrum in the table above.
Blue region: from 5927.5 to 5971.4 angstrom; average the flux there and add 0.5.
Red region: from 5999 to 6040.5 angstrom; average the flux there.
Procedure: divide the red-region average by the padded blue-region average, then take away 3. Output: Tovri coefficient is -2.03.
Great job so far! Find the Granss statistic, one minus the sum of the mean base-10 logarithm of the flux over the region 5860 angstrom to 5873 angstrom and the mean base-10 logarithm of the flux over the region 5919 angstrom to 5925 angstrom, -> -0.746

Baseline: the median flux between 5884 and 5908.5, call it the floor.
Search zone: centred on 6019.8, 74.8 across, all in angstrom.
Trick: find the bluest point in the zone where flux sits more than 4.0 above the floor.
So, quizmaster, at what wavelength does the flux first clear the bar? 5994.80 angstrom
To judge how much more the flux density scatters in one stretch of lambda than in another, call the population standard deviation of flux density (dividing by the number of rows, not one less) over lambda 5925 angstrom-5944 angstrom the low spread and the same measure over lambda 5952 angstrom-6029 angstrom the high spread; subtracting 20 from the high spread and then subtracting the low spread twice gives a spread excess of -19.9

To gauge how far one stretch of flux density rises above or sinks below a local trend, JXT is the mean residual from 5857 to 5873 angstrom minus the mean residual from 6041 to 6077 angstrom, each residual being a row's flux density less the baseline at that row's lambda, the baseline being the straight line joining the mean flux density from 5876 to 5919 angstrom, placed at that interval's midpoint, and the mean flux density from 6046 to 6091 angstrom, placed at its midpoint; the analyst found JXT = 2.2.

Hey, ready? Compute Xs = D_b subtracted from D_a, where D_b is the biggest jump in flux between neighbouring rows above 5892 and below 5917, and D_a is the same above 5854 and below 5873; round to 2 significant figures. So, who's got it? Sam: -1.1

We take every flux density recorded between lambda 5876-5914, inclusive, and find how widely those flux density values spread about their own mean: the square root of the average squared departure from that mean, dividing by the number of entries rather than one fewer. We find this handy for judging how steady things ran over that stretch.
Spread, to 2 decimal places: 1.81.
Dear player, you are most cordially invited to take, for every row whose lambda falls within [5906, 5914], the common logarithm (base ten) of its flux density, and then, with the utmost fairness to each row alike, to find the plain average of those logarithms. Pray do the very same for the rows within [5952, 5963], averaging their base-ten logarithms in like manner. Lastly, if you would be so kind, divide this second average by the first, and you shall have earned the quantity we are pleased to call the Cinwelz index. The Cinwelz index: 1.03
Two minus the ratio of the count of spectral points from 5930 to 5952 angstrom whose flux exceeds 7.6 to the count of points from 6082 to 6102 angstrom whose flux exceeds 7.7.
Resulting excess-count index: 1.14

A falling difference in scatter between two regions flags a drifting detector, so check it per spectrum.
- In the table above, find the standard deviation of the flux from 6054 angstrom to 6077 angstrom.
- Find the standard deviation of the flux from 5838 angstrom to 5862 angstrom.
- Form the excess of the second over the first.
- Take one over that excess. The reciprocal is 11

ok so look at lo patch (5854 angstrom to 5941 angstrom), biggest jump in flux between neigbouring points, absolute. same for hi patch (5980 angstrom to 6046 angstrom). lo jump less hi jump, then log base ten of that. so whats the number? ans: 0.08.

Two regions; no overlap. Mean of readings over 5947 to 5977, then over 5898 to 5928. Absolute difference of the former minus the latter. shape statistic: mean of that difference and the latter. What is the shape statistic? 3.90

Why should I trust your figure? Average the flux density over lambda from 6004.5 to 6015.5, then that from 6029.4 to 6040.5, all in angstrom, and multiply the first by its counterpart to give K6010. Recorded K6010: 65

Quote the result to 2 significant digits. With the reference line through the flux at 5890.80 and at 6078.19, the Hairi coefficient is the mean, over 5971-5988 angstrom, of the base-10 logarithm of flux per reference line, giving 0.17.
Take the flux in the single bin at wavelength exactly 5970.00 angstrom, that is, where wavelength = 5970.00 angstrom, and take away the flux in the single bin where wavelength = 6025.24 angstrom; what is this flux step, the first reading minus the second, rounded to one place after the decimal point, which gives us -0.1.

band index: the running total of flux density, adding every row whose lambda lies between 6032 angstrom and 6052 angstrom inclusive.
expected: 59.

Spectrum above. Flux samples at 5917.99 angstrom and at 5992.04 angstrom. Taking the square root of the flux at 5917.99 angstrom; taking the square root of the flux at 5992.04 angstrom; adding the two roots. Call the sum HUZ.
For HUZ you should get 5.55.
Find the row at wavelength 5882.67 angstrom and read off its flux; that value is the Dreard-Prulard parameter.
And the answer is 5.96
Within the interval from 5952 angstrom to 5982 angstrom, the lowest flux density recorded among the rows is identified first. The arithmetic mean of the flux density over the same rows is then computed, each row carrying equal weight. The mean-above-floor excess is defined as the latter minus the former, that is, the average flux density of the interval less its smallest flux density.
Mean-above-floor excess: 0.19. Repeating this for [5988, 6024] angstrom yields 0.35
